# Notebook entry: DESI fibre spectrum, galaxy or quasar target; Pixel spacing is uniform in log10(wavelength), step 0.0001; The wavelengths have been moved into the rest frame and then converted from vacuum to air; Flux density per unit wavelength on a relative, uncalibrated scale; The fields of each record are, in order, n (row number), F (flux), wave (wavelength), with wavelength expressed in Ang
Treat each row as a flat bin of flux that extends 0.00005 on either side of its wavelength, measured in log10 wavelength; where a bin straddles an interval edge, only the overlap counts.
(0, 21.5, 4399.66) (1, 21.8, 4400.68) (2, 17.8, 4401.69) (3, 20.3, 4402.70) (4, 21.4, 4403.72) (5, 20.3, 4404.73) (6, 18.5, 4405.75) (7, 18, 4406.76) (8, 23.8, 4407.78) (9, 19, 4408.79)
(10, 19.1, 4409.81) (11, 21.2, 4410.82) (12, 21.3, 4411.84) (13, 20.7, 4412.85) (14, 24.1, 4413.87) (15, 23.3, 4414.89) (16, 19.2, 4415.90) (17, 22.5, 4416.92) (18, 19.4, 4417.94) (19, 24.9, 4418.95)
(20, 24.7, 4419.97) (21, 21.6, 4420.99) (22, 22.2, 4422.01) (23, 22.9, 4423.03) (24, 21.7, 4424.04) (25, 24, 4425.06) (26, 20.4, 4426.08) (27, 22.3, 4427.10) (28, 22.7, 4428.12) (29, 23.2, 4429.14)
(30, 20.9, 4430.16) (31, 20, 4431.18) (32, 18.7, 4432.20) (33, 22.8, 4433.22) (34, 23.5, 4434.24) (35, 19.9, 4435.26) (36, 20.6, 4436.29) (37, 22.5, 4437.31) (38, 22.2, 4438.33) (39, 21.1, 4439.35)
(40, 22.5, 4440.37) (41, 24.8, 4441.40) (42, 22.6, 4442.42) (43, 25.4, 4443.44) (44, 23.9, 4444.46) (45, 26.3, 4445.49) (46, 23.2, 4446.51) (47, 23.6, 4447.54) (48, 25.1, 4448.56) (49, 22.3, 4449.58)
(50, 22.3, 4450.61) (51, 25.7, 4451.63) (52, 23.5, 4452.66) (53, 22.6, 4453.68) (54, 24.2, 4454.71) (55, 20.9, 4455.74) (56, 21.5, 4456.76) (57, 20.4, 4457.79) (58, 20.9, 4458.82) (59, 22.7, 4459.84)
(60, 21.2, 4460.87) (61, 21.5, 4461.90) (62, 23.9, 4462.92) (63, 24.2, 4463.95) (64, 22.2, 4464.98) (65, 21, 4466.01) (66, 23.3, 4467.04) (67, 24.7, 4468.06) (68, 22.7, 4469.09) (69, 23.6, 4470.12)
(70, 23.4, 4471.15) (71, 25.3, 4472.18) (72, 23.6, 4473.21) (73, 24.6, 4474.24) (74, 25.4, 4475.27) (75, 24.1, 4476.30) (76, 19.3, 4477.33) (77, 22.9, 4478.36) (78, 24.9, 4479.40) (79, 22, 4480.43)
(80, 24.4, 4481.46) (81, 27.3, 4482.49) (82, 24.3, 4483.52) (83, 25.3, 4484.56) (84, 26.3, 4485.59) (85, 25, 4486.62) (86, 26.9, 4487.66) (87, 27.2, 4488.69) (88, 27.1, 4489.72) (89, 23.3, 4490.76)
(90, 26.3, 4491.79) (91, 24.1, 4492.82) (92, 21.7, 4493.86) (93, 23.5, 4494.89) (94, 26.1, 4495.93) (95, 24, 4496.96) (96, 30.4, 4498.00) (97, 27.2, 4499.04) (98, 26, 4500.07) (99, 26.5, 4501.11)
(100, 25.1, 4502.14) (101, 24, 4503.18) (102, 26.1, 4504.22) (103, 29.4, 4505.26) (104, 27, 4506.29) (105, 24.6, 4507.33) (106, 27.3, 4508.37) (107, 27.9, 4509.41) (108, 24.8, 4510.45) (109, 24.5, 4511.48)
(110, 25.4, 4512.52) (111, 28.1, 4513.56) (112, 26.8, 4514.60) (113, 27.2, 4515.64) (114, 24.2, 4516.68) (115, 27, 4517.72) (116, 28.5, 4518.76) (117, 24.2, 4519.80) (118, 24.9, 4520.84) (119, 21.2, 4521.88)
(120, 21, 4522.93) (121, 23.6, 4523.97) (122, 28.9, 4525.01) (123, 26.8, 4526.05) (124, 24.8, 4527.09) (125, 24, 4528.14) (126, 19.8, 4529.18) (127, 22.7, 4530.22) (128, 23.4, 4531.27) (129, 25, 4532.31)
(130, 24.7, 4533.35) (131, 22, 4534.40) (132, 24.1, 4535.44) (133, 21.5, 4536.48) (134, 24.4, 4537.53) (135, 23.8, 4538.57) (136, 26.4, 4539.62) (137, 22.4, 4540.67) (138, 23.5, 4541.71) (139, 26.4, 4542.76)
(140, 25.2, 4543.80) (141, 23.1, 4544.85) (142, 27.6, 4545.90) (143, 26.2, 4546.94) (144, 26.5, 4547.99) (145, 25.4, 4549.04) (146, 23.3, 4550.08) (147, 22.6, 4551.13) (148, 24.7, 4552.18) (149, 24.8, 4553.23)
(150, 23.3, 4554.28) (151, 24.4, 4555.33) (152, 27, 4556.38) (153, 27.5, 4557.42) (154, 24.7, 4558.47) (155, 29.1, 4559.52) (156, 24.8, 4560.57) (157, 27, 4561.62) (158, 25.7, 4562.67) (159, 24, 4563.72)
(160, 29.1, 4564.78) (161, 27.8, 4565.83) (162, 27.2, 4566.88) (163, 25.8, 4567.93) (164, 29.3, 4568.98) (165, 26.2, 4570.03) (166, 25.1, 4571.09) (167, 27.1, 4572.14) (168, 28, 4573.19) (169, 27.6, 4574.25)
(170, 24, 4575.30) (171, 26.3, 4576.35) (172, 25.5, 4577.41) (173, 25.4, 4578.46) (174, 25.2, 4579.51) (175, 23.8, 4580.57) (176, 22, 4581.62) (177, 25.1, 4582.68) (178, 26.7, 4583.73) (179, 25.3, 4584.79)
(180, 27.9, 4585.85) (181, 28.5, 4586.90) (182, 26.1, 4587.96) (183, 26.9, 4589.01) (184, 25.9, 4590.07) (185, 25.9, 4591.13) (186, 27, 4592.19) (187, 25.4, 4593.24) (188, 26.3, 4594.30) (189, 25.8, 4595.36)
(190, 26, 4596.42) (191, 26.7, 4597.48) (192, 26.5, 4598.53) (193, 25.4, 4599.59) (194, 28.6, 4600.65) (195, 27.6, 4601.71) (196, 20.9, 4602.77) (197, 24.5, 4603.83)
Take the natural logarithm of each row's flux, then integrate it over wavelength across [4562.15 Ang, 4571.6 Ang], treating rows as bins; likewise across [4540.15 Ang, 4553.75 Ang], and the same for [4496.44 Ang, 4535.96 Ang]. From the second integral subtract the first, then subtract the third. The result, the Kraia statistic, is -115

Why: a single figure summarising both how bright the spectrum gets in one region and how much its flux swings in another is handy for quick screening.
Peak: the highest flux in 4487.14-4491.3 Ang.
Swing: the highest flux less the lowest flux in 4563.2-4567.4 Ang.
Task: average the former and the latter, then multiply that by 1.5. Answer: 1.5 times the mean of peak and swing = 24.2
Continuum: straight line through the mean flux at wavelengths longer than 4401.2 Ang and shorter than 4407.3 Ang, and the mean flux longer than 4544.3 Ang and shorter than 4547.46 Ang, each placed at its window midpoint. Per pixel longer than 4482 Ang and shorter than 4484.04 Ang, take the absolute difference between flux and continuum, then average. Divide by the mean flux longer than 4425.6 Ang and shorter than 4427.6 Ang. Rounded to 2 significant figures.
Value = 0.14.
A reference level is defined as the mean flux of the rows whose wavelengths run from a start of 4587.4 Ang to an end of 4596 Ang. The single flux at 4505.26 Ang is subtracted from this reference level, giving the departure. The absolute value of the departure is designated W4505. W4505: 3.2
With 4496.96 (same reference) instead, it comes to 2.2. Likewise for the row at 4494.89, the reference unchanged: 2.7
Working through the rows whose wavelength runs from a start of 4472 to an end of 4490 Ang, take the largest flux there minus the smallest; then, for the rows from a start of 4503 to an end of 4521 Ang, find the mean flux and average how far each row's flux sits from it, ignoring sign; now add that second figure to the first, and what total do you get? 9.5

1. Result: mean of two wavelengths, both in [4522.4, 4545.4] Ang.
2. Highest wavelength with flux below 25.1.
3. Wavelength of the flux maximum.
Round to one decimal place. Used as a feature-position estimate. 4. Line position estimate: 4534.9 Ang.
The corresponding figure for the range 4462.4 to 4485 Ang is 4483.0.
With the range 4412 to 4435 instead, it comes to 4426.6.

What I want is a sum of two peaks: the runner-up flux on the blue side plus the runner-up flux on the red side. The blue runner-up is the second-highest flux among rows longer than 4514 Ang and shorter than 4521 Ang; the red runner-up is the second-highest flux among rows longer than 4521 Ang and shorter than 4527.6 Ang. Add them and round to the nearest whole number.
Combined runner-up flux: 54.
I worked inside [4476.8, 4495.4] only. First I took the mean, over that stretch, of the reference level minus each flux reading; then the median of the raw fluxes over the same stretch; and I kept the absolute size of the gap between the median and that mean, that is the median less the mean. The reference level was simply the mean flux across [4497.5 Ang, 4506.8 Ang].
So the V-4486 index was 22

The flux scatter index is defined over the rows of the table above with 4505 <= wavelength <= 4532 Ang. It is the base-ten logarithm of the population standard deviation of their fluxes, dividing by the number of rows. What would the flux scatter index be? 0.39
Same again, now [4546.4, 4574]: 0.26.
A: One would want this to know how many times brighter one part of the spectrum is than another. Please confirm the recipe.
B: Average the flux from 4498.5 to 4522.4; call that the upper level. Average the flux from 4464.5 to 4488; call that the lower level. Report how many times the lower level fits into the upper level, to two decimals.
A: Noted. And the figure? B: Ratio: 1.08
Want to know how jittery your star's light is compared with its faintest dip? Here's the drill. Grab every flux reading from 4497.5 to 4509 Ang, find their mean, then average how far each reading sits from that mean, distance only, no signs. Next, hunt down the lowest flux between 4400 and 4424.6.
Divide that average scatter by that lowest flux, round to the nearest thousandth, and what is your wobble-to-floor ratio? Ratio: 0.080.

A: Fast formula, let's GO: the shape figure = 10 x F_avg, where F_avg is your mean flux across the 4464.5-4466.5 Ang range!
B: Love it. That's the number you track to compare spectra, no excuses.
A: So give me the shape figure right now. 216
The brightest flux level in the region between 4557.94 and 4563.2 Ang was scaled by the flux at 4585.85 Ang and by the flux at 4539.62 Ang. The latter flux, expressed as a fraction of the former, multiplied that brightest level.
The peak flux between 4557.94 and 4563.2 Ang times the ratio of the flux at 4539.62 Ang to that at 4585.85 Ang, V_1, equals 27.5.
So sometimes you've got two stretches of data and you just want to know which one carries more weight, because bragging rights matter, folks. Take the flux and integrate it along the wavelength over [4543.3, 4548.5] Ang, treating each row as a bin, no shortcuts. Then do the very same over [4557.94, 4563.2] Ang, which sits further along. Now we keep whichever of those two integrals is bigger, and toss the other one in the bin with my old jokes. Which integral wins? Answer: 138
